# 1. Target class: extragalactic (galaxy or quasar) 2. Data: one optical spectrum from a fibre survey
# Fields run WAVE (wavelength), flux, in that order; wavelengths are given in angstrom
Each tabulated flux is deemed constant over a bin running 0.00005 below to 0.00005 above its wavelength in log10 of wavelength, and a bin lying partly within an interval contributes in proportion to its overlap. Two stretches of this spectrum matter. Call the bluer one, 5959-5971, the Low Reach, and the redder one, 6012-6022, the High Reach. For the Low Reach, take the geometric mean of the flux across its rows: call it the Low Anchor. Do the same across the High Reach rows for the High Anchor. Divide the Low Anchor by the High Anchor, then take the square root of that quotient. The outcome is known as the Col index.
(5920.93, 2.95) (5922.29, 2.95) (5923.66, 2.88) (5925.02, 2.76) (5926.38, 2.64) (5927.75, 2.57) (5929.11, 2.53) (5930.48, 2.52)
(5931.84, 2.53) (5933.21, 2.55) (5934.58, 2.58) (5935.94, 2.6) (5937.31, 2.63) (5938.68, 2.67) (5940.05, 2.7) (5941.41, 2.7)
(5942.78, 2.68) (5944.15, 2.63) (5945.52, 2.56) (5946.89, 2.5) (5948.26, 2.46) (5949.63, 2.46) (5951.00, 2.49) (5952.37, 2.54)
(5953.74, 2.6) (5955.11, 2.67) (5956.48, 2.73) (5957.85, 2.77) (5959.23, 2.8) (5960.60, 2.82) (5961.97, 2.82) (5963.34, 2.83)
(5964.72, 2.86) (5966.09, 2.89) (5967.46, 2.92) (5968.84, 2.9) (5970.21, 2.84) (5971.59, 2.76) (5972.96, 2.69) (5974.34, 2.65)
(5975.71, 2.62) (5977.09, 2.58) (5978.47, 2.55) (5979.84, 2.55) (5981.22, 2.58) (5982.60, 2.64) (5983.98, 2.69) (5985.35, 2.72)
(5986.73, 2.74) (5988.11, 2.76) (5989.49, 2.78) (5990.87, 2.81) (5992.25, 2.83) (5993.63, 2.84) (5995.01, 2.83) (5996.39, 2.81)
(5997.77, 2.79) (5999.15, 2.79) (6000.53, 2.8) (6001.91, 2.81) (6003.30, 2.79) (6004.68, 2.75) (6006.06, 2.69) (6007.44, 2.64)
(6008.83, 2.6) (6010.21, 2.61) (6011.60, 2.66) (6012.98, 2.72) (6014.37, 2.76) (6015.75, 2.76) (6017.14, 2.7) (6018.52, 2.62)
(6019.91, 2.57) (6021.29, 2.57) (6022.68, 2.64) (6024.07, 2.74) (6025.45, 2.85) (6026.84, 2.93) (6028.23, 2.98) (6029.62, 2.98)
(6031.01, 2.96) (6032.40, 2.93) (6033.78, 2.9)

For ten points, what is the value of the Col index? 1.03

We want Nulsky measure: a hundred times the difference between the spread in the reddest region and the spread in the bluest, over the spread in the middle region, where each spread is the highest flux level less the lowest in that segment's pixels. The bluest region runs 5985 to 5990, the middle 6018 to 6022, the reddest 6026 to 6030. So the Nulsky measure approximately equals -20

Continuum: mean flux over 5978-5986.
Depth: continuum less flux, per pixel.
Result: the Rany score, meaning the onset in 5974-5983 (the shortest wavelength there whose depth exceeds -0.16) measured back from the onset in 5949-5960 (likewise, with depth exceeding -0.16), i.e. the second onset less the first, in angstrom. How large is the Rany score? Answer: -24.7 angstrom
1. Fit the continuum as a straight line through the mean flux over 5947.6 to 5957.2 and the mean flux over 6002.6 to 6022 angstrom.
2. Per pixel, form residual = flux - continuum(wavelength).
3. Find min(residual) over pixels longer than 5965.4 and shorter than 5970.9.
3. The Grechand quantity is 0.24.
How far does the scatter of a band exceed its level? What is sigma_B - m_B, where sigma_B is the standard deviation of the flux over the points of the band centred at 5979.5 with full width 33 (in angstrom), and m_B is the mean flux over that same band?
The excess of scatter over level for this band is -2.63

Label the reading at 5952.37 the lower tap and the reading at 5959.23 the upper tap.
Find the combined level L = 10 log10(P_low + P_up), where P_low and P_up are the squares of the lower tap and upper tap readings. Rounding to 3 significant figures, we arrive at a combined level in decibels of 11.6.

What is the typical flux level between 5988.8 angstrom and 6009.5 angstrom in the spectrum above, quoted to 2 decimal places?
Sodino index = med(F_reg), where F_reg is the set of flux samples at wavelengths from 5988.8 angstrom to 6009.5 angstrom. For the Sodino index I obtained 2.79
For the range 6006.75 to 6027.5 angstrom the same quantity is 2.66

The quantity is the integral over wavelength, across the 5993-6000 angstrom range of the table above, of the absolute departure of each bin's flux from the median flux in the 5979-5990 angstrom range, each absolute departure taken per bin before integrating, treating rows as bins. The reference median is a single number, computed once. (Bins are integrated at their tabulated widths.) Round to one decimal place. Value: 0.7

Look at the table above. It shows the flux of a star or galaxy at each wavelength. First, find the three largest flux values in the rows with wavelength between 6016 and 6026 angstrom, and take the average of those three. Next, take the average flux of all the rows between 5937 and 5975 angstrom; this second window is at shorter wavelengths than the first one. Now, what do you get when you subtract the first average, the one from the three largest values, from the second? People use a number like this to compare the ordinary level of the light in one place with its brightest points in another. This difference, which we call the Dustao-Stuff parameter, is -0.06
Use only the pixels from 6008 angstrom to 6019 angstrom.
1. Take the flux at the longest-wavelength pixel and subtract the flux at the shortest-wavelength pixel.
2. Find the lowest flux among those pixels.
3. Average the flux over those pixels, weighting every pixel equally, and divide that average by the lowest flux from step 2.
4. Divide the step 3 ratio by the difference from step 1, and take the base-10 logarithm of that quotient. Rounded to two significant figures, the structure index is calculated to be 1.7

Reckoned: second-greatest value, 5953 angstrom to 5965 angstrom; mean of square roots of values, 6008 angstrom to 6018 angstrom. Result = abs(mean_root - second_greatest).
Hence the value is 1.19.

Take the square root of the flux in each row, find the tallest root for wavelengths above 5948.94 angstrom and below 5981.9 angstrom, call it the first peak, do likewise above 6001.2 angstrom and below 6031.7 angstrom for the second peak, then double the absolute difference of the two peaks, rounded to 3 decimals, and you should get 0.035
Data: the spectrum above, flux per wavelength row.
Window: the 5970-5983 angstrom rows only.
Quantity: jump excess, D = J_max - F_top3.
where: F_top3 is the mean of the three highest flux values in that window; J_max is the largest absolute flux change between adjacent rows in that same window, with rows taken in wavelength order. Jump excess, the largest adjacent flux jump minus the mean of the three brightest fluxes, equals -2.68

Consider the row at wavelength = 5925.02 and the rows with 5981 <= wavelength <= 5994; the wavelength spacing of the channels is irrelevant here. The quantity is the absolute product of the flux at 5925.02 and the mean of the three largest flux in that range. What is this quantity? 7.8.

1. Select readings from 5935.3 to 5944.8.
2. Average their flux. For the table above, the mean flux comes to 2.66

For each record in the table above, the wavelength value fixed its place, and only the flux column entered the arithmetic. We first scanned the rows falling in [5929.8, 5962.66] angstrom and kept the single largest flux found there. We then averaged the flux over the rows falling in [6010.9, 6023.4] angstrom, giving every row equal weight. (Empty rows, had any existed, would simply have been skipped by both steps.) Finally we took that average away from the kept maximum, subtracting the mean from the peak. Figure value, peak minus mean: 0.15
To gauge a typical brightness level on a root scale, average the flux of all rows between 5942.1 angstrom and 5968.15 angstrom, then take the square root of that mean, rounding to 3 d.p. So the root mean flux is 1.639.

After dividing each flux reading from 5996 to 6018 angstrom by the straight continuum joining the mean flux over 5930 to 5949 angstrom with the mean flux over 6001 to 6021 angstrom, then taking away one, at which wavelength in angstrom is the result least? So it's 6008.83 angstrom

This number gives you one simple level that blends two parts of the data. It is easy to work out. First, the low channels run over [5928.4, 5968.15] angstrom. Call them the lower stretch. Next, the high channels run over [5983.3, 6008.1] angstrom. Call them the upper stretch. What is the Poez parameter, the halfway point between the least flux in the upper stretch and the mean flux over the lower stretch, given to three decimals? 2.648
